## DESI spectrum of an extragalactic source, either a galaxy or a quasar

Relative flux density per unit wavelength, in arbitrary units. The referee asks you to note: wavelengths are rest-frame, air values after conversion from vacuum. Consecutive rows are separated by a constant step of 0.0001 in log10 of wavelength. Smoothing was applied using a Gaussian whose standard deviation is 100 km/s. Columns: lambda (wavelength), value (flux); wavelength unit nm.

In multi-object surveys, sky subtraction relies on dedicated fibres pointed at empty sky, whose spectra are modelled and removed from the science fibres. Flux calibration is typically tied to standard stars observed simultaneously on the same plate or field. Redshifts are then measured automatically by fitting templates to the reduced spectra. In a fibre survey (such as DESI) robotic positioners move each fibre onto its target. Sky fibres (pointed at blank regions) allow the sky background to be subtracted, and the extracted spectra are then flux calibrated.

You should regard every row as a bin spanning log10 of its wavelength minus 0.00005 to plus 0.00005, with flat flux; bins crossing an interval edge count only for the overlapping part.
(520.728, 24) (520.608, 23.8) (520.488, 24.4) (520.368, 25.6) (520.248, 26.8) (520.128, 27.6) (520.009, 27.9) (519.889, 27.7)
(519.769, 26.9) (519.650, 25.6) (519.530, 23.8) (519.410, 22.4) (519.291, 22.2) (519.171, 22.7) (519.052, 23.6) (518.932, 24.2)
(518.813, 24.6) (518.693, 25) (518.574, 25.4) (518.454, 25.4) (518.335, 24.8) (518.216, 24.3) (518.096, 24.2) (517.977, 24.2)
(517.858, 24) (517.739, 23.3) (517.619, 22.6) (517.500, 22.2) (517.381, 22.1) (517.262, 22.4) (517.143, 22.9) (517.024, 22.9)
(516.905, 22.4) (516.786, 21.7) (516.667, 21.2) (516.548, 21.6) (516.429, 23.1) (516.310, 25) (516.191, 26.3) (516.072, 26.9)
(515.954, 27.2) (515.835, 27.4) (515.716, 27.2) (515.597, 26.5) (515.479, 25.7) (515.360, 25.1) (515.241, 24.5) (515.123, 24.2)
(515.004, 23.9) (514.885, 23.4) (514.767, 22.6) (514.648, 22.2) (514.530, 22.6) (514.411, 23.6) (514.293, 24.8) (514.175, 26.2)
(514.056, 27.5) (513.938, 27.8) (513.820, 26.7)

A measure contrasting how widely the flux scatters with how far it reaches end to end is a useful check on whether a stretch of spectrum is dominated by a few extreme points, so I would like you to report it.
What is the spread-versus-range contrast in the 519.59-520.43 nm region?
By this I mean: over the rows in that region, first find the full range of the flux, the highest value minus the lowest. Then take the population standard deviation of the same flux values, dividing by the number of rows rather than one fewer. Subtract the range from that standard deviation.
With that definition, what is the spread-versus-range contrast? -1.4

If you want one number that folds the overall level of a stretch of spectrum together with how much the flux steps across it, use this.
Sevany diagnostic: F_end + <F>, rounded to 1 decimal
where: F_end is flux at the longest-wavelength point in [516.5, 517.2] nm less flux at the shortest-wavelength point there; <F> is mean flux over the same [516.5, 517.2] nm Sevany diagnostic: 23.4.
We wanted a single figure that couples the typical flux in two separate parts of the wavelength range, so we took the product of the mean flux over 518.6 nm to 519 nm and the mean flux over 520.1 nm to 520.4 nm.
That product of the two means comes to 656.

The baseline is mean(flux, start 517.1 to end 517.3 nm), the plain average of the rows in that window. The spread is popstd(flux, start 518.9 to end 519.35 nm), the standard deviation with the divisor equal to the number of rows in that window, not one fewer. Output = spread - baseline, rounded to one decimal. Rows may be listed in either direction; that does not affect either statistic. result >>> -21.9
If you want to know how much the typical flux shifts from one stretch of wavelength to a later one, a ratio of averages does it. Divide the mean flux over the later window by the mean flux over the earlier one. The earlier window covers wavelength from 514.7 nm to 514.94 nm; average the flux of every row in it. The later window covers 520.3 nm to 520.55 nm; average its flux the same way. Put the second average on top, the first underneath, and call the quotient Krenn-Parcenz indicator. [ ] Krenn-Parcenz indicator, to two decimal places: 1.09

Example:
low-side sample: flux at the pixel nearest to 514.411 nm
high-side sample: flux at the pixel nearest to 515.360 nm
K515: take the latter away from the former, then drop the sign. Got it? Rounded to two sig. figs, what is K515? 1.5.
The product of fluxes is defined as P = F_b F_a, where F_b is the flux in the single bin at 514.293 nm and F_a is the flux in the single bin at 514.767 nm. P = 560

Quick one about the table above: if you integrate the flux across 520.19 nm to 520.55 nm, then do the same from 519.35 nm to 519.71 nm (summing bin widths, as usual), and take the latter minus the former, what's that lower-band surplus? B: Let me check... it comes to -0.6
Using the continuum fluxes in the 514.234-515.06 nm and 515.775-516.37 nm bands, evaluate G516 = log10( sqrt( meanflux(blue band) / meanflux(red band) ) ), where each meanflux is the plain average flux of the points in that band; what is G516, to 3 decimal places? -0.028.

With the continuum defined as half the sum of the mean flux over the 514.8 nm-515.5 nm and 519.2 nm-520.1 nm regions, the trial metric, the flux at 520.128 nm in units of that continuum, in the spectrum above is 1.11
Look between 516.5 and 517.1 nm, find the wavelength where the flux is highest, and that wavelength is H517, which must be 517.024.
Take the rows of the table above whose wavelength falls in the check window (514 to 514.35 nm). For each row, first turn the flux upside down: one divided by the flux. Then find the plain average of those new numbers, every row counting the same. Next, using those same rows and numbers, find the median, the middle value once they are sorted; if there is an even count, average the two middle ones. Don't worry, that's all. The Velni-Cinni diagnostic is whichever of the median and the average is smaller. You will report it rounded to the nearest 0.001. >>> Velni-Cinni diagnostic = 0.038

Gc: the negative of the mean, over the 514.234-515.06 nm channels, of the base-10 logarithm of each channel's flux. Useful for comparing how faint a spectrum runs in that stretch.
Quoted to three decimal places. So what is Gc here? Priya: -1.367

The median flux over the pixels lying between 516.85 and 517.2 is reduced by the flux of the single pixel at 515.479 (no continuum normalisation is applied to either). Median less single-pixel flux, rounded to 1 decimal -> -2.8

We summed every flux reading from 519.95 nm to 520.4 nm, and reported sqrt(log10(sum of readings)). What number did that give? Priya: 1.43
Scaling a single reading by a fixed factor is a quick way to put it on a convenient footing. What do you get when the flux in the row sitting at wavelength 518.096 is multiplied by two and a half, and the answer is 60.5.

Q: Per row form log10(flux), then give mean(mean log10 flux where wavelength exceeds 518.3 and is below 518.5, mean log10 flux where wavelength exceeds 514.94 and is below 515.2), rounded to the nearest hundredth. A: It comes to 1.39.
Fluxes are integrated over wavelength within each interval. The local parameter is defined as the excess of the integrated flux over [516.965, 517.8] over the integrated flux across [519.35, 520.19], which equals -2.9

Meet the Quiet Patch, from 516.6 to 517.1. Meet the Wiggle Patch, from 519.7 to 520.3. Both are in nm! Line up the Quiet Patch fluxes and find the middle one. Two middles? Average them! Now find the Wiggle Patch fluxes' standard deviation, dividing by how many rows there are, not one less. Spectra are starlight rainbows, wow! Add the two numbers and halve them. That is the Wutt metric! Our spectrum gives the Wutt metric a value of 11.2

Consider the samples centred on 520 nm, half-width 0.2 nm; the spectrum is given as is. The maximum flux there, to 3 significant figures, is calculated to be 27.9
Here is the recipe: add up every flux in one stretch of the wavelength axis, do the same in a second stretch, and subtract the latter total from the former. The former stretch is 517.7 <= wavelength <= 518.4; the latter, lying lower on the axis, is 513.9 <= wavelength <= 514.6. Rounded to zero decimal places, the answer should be -8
